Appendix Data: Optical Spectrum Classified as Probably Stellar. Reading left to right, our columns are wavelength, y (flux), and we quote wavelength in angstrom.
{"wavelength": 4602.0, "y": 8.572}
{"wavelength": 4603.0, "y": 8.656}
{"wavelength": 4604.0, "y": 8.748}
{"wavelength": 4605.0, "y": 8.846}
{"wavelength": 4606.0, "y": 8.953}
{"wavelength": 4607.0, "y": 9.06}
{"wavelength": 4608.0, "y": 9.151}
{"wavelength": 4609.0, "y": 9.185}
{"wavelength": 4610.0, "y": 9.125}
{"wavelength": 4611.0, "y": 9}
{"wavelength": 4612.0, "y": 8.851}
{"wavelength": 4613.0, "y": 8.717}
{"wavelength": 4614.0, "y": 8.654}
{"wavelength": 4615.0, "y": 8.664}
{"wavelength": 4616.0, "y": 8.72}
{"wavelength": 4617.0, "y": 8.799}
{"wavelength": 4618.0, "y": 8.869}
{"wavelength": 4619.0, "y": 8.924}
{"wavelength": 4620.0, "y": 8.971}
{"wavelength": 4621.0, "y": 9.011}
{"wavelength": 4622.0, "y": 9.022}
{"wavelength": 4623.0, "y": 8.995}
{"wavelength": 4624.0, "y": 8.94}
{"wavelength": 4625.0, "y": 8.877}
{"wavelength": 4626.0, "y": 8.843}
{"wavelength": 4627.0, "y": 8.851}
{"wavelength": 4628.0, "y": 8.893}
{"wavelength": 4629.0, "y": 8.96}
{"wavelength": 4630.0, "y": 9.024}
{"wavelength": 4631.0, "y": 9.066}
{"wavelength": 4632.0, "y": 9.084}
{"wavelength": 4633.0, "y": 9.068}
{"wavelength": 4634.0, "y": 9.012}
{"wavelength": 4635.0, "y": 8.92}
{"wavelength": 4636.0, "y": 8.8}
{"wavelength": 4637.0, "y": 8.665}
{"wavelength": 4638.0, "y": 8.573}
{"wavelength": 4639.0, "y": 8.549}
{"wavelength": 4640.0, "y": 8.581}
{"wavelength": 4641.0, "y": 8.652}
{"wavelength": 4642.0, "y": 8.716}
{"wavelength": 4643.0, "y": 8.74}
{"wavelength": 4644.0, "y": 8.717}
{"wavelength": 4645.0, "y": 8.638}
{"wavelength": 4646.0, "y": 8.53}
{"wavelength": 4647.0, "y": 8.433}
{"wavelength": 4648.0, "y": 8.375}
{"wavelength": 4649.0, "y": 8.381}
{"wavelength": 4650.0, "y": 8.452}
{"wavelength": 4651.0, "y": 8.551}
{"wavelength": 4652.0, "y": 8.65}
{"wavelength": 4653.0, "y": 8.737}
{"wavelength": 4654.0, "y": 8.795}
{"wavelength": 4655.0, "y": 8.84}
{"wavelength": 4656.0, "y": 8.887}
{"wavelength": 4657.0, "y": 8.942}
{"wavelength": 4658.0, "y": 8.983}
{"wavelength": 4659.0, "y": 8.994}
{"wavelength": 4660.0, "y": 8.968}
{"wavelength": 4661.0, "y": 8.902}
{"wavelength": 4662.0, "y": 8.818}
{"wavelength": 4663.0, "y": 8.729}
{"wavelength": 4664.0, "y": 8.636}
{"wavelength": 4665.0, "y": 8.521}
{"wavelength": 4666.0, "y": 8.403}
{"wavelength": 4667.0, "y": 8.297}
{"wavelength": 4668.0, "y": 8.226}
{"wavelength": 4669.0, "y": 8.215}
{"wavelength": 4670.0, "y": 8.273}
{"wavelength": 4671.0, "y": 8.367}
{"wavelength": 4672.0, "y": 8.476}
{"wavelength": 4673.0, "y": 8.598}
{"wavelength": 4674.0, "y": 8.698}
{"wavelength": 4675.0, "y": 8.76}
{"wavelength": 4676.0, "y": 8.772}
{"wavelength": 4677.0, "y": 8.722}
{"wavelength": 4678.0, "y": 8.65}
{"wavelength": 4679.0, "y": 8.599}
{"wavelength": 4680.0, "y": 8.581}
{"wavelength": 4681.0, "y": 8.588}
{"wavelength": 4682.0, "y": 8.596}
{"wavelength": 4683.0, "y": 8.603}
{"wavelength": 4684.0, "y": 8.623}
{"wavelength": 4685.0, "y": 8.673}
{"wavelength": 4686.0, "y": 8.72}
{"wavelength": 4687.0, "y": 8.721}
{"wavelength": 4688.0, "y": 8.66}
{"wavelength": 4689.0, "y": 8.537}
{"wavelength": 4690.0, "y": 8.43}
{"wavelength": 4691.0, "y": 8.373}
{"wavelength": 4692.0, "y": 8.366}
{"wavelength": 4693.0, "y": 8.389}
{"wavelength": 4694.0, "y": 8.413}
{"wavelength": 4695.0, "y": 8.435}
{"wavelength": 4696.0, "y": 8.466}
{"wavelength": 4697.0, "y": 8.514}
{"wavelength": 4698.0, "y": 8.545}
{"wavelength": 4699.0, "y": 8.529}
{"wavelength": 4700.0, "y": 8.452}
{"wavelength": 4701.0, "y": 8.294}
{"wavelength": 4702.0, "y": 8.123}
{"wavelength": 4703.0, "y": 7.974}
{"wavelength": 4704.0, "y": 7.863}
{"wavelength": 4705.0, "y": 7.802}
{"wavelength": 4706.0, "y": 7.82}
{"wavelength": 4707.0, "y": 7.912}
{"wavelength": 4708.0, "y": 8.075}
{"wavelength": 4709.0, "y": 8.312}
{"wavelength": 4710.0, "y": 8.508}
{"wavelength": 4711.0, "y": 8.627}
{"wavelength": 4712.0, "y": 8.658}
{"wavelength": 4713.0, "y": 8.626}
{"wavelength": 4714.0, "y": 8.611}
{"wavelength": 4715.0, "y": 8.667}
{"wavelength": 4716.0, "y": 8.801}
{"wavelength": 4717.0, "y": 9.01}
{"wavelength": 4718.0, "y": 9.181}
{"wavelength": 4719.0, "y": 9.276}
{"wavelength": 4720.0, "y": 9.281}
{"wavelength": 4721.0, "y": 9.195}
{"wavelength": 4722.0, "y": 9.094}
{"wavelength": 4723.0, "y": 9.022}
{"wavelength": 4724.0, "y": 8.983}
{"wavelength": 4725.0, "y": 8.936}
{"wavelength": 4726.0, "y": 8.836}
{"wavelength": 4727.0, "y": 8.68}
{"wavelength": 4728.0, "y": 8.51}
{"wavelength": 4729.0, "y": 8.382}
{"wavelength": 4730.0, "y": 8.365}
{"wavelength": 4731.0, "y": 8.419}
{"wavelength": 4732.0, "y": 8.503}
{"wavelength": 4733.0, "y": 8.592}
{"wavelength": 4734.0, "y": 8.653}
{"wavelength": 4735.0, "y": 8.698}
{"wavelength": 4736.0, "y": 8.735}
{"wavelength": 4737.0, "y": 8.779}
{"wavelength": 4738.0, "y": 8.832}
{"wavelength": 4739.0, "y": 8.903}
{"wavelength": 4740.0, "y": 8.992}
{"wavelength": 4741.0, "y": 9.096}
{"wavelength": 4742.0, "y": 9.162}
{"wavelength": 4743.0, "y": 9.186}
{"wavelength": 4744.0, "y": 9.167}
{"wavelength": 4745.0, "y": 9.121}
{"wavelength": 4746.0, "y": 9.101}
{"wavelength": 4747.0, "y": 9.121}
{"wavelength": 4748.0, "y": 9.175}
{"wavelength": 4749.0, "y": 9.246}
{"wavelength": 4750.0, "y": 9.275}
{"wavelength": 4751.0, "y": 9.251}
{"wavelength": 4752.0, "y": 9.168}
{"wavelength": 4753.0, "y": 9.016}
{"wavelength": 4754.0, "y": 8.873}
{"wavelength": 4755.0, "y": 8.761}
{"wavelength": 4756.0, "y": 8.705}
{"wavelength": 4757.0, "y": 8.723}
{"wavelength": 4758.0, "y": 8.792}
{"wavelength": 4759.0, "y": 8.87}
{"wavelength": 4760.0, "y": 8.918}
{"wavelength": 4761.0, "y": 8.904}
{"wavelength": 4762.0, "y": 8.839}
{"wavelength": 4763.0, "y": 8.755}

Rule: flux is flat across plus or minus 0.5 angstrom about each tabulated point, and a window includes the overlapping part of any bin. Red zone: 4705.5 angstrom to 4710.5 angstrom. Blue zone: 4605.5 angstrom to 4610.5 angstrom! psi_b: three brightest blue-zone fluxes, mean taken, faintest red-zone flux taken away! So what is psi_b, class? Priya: 1.3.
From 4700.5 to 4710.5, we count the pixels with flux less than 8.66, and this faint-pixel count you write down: 10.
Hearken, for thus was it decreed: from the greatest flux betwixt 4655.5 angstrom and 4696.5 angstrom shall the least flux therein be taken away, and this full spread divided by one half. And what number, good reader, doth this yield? 1.6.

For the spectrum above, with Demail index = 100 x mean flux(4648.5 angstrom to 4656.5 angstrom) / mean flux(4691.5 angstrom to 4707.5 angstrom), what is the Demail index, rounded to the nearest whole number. 105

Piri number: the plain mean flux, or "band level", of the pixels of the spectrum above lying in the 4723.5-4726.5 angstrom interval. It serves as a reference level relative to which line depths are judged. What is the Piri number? 8.9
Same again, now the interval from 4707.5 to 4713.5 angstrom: 8.5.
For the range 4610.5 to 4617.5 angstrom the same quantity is 8.8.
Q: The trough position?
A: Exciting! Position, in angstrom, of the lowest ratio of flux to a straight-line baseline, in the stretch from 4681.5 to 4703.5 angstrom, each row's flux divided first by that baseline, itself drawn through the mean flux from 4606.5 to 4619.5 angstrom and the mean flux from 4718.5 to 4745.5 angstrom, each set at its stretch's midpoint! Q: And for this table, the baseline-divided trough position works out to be 4703.0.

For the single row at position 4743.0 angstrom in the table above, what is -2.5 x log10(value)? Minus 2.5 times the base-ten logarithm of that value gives -2.41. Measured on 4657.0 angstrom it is -2.38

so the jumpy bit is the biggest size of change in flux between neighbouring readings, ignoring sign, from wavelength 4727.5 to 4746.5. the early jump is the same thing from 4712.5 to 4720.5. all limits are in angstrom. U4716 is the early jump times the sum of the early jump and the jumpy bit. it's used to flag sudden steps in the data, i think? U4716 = 0.070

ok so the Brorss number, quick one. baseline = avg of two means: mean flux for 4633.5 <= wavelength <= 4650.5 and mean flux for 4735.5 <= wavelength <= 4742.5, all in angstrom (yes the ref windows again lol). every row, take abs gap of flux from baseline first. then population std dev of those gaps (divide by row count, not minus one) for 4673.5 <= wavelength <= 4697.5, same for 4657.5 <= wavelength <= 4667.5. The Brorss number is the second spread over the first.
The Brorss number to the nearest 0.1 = 1.0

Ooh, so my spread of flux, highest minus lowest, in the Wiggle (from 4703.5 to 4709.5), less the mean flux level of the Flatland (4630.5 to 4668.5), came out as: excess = -8.20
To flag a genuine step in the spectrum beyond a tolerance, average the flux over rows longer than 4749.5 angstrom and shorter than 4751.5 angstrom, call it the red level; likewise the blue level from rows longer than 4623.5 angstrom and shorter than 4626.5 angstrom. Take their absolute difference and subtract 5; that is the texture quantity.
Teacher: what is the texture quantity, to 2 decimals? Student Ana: -4.62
